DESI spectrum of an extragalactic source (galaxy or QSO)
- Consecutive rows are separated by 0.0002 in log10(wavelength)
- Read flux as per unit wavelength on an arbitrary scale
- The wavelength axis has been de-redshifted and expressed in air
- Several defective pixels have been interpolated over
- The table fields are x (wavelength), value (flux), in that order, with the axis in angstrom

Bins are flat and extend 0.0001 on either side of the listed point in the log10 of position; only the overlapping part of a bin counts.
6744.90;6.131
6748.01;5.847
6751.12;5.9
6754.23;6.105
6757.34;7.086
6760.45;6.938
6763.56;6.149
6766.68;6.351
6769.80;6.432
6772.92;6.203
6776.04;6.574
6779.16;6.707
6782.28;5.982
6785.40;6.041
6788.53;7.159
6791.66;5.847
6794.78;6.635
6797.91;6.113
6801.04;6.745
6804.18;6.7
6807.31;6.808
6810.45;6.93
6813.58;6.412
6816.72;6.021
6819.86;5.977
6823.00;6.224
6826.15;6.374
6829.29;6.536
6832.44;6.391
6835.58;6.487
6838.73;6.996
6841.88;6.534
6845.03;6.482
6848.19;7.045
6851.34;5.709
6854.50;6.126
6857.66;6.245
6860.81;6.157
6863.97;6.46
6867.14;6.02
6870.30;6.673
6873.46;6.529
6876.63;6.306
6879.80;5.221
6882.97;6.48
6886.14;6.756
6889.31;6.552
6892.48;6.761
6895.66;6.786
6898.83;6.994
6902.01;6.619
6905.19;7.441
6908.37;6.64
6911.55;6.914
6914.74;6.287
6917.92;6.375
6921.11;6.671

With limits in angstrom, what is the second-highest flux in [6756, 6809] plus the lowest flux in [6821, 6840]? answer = 13.3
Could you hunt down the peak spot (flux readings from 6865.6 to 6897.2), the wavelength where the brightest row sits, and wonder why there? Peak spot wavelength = 6895.66 angstrom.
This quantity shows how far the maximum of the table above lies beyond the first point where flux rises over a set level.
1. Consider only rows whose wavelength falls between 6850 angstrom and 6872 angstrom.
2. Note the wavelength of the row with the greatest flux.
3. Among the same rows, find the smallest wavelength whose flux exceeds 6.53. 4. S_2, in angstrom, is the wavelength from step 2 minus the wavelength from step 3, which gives 0.0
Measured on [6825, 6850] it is 18.9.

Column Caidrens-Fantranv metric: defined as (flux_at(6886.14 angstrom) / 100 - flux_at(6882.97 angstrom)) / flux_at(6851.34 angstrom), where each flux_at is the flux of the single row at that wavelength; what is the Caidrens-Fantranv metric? -1.12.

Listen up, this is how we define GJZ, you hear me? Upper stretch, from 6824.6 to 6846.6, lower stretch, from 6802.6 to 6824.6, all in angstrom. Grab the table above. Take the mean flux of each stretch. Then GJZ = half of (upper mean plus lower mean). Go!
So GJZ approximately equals 6.49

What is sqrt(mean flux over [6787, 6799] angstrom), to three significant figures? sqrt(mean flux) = 2.54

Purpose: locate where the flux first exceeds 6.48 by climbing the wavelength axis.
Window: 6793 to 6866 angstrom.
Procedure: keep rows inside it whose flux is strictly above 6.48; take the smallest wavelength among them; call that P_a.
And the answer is 6794.78 angstrom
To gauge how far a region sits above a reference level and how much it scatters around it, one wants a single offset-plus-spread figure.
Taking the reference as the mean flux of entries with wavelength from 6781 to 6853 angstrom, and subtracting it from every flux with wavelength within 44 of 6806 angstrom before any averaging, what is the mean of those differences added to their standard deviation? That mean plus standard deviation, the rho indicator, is 0.36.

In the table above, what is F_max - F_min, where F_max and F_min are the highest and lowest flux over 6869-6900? 1.77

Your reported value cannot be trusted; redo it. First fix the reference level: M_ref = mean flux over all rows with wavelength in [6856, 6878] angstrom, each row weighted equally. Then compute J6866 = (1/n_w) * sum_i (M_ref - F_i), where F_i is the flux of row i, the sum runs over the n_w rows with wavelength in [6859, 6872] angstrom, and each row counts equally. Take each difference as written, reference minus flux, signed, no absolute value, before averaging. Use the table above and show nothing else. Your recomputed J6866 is 0.01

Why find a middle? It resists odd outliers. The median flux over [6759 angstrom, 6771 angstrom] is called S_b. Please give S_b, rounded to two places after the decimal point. 6.39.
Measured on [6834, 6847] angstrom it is 6.51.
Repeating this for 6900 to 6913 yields 6.78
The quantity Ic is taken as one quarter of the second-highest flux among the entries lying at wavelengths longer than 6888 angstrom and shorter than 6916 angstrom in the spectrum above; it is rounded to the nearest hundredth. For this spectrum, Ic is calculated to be 1.75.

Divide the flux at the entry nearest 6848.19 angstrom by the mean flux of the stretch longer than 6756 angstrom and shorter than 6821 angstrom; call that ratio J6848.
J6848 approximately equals 1.09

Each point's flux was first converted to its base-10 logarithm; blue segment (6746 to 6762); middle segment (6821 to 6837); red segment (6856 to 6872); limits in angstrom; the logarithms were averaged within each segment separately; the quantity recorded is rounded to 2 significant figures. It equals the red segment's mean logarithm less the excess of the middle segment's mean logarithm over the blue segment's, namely 0.80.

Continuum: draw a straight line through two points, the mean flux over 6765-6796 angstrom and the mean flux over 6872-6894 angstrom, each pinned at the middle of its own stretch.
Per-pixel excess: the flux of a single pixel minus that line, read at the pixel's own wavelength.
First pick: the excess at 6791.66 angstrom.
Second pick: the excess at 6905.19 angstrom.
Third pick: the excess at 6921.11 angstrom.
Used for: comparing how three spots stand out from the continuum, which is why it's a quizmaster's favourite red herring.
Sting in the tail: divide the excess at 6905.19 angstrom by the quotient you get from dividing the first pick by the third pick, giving -0.61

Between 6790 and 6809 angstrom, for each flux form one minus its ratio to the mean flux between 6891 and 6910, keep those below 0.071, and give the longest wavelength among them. 6807.31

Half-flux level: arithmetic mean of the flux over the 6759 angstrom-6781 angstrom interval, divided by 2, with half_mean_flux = 3.24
